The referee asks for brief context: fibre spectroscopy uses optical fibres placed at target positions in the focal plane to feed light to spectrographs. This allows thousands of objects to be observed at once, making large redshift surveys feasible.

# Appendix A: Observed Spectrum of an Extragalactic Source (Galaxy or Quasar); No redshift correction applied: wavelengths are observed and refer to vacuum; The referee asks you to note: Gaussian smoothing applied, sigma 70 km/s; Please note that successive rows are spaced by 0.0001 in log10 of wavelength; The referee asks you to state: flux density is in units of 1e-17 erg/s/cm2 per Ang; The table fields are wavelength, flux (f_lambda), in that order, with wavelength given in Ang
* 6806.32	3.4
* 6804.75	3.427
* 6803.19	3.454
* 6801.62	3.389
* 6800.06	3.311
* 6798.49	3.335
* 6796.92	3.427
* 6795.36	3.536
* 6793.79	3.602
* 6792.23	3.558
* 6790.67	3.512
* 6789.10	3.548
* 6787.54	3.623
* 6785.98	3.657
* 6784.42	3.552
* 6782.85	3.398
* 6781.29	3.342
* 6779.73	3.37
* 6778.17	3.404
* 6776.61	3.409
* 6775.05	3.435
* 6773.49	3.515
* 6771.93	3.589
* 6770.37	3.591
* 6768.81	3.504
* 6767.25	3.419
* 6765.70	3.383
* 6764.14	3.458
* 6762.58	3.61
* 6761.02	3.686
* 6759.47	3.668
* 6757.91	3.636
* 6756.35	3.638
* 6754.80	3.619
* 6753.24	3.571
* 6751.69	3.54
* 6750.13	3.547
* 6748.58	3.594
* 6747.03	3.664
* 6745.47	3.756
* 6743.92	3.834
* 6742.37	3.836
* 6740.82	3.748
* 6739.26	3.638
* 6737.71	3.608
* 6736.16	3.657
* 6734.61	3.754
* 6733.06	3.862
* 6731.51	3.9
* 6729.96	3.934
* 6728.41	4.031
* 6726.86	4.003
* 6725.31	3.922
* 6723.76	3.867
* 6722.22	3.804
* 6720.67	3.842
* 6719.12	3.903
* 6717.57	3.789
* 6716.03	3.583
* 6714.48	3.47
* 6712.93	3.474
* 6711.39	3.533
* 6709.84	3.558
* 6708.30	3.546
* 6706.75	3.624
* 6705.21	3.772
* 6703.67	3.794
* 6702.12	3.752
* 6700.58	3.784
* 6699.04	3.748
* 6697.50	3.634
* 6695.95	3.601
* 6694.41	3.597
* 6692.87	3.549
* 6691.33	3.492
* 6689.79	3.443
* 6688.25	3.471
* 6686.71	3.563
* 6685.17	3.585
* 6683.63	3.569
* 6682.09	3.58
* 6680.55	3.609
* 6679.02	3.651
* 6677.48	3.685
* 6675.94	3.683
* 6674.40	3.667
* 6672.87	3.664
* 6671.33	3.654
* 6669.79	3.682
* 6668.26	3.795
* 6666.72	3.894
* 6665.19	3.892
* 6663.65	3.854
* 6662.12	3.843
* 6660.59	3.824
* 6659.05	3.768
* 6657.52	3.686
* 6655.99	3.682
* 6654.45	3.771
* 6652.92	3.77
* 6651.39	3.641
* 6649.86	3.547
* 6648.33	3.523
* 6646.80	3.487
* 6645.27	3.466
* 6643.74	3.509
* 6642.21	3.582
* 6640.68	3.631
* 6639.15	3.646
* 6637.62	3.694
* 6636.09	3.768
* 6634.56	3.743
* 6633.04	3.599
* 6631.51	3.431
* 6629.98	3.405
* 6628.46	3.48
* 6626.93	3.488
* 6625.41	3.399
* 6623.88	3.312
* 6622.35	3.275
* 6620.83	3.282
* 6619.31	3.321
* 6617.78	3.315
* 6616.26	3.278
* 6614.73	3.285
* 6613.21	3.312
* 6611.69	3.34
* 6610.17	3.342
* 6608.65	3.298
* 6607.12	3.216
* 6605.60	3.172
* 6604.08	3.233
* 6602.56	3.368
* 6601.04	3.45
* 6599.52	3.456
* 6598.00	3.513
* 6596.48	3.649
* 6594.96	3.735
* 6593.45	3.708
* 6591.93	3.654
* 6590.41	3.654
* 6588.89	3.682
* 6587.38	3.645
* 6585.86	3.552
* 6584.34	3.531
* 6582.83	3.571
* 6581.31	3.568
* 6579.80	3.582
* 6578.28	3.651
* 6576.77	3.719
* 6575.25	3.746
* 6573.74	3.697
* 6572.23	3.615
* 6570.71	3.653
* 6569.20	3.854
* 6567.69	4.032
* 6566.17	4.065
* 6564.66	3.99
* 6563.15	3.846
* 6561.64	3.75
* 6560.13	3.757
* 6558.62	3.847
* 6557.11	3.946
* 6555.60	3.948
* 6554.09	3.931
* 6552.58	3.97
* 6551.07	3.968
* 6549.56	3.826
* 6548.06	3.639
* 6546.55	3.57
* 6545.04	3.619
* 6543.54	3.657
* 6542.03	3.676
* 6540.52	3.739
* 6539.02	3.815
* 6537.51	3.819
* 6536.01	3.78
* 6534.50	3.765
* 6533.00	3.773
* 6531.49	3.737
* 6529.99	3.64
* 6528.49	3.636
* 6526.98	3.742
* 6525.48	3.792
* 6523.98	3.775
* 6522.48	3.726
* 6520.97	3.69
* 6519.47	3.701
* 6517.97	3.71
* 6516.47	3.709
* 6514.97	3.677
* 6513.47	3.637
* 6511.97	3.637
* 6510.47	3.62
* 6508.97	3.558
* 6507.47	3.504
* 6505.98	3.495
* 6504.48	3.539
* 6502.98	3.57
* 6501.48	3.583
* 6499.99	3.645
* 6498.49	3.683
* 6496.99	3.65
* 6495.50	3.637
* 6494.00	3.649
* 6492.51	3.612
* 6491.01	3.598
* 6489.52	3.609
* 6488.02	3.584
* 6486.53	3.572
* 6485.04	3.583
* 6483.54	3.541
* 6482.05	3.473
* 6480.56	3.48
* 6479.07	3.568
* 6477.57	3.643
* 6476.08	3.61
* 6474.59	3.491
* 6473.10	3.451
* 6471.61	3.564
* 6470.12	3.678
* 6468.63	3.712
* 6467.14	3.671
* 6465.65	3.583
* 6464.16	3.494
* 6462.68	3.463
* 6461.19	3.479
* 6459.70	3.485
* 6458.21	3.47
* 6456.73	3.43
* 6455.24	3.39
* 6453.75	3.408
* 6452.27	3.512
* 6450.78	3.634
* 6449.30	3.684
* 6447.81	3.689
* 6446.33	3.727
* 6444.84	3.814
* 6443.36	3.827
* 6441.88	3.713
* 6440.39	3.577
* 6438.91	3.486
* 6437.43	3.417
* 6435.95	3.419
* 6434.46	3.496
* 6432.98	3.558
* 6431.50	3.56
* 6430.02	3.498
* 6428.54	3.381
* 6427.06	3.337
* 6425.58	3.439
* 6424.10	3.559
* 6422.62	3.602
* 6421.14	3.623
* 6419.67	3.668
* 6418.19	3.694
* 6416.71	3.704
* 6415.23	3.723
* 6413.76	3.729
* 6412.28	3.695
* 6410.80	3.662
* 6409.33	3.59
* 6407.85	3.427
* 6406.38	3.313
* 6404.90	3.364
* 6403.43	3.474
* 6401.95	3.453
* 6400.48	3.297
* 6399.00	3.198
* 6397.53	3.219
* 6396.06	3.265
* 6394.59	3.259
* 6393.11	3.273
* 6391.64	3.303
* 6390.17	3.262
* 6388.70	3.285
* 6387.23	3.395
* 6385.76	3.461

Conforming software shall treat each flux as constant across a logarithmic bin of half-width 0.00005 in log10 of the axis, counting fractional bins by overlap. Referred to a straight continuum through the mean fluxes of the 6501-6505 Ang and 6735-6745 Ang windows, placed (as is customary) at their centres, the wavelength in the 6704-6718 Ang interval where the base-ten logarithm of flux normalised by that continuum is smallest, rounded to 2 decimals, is 6714.48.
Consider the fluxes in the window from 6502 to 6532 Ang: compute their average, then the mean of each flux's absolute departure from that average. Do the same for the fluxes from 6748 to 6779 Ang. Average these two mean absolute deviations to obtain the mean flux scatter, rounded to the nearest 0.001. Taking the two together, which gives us 0.076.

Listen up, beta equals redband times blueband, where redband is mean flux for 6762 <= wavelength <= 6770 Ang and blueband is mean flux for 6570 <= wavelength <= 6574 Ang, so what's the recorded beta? 12.7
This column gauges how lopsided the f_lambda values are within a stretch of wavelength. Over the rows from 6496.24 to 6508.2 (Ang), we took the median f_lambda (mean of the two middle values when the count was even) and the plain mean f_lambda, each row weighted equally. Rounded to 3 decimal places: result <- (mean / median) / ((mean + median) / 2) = 0.280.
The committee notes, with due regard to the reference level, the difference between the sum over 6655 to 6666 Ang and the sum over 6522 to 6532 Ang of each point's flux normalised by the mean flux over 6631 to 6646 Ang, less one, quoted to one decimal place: 0.1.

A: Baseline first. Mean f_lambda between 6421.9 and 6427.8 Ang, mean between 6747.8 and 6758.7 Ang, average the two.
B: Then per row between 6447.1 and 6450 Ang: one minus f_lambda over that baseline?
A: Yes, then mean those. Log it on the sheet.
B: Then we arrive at -0.042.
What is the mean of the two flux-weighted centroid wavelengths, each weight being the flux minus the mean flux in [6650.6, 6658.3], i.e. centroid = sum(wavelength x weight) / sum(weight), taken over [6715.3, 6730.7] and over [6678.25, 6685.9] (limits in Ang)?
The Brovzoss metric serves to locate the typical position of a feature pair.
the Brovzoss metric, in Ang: 6704.2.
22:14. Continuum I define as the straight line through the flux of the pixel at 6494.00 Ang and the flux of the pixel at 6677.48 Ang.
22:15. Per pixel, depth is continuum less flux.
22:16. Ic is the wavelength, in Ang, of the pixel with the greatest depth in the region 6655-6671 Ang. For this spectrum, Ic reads 6669.79 Ang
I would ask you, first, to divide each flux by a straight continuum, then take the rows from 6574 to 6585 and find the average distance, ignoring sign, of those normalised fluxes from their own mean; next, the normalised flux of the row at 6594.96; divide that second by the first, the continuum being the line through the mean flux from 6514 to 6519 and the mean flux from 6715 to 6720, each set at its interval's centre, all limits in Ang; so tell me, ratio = 53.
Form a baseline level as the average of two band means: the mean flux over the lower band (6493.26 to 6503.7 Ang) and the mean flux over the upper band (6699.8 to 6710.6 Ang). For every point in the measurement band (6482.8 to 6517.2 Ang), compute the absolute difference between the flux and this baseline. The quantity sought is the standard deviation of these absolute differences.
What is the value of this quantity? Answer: 0.05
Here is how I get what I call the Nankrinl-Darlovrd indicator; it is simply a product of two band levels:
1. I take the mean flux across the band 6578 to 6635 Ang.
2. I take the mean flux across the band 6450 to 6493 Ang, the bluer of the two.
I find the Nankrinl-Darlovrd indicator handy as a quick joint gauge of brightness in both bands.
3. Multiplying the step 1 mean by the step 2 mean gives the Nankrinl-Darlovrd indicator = 12.3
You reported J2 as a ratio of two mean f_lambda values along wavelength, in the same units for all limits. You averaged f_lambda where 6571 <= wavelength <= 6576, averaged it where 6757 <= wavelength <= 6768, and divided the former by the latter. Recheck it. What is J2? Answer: 1.04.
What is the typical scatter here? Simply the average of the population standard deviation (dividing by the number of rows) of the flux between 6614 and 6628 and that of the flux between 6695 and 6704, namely 0.071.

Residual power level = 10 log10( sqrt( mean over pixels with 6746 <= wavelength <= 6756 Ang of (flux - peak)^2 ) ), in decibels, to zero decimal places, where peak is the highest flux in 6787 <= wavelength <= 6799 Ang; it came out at -13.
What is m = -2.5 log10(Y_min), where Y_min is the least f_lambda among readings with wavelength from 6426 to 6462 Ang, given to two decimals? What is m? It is -1.31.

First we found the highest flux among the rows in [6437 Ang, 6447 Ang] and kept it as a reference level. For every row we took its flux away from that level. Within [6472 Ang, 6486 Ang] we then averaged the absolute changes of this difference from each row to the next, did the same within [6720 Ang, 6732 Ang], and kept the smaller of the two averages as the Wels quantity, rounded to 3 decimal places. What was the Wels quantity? 0.057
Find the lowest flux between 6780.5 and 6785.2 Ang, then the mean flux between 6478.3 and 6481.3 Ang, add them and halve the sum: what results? 3.43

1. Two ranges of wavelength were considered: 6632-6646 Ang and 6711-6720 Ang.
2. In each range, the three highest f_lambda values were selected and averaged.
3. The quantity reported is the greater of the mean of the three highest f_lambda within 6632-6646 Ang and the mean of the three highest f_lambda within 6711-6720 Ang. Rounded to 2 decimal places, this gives 3.76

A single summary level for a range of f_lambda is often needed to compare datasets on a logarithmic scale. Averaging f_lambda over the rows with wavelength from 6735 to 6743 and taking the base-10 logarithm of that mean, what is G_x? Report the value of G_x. 0.568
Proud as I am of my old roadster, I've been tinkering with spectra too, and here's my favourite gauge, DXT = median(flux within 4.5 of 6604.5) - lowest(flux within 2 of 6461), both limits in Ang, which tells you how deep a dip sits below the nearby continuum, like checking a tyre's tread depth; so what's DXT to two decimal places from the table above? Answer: -0.20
